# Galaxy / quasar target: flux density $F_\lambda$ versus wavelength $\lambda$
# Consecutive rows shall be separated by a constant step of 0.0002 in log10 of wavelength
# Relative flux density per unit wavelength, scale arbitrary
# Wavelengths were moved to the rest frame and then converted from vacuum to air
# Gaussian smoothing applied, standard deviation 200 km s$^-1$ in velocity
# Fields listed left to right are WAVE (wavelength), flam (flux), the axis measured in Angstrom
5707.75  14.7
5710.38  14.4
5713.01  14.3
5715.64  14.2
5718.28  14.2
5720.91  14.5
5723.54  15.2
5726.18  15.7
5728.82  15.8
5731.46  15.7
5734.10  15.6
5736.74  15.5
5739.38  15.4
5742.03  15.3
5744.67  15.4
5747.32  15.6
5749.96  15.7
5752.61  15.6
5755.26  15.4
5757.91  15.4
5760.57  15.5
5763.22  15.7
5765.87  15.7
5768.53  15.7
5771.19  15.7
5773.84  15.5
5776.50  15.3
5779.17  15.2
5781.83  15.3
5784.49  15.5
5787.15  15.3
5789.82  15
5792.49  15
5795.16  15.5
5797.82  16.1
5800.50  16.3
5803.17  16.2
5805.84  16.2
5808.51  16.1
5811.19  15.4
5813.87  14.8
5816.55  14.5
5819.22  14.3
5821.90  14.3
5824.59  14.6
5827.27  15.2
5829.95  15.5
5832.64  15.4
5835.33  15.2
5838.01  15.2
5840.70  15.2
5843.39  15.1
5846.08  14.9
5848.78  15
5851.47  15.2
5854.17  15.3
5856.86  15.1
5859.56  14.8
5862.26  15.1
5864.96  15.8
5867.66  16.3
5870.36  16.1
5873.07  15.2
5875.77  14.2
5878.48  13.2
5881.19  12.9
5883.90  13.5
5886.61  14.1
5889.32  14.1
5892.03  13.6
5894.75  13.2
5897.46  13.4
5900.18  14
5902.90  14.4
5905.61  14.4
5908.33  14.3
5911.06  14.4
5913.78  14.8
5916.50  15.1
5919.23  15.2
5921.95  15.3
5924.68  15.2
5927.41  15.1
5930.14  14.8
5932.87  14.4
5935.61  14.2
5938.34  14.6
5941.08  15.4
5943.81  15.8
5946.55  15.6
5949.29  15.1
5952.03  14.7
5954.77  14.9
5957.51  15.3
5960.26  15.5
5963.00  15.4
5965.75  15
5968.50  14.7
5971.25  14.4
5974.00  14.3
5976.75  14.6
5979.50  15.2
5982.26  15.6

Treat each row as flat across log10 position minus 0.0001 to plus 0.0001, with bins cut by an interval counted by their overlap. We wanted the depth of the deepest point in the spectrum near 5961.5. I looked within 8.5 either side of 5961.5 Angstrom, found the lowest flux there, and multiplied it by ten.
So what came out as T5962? 147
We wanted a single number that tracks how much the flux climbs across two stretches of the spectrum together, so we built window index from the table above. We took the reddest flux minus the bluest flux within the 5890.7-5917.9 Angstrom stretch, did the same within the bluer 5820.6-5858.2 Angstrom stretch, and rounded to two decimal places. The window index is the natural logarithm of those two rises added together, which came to 0.83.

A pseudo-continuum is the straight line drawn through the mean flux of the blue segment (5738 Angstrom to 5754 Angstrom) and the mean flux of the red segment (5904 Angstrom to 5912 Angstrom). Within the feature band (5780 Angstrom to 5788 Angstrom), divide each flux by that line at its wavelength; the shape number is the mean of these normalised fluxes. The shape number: 1.01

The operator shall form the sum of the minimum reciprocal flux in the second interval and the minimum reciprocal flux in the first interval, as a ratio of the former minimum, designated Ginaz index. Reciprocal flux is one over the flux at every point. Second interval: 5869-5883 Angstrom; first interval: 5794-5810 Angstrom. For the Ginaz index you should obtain 1.99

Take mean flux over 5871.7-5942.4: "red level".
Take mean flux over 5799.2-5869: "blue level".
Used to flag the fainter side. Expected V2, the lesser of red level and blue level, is 14.3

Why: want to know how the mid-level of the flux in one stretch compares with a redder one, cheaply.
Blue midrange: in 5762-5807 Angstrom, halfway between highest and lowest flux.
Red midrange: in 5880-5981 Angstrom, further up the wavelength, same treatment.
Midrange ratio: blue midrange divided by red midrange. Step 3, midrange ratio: 1.09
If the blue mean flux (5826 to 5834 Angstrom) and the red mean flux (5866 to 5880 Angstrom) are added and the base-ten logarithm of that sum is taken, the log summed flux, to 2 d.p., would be 1.48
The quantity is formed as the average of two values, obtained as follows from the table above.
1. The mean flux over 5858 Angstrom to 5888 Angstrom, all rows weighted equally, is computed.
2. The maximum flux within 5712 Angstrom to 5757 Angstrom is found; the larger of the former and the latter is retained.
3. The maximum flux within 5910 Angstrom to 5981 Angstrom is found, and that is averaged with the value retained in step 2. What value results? 15.8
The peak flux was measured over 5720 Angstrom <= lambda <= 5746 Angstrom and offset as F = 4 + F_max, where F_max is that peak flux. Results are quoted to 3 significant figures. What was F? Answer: 19.8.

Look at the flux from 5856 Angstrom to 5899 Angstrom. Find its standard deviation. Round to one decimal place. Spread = 1.1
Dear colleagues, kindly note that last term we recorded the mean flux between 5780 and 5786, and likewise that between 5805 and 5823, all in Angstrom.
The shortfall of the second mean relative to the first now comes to 0.3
